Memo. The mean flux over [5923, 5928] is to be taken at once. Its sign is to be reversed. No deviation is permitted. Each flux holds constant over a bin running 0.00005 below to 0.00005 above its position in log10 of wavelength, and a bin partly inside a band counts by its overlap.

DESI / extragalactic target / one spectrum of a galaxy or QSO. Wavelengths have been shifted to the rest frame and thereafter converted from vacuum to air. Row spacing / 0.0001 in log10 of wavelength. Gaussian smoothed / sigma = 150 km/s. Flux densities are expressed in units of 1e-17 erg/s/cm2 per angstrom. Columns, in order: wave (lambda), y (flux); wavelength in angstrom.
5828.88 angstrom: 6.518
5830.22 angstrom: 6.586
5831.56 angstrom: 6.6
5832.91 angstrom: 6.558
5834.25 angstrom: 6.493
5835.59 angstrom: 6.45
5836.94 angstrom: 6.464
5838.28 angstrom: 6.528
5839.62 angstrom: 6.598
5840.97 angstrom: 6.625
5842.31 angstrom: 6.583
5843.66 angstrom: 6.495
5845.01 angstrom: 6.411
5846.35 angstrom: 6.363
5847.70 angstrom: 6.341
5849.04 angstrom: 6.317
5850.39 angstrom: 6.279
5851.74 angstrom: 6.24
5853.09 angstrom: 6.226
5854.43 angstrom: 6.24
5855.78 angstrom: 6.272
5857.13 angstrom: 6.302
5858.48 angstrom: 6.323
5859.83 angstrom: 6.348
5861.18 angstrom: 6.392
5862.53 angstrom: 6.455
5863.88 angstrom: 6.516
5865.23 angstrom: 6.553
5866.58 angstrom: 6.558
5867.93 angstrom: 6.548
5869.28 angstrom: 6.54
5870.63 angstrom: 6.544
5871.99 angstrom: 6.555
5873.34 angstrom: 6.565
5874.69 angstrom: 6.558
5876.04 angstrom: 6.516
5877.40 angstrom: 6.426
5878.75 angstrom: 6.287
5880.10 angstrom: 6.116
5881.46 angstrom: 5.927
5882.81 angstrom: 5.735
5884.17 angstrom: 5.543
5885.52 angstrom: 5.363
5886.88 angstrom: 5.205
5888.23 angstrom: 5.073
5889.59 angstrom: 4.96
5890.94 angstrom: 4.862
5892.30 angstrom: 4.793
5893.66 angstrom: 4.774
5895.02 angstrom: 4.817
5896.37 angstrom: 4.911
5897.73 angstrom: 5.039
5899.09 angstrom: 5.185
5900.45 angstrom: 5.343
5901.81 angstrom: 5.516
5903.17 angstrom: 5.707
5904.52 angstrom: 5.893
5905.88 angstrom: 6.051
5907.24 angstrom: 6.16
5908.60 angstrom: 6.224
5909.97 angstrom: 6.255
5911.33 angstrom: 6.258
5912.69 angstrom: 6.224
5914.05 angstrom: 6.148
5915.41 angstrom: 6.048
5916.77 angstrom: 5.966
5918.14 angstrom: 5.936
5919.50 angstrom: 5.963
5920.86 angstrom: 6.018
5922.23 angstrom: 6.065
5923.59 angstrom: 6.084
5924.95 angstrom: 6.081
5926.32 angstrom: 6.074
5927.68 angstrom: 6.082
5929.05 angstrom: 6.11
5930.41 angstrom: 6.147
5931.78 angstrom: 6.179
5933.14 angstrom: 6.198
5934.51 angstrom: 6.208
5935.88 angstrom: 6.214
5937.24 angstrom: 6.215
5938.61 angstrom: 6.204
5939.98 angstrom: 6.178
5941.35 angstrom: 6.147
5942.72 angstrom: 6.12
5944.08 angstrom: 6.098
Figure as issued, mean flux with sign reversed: -6.08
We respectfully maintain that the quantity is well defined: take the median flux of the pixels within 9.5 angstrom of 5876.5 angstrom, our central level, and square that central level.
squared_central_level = 42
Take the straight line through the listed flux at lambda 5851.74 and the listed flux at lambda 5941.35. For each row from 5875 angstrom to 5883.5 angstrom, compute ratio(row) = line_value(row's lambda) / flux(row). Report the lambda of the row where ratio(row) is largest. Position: 5882.81 angstrom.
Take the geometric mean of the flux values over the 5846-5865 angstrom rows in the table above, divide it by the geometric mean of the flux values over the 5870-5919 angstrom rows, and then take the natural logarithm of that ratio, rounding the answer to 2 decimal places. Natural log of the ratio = 0.10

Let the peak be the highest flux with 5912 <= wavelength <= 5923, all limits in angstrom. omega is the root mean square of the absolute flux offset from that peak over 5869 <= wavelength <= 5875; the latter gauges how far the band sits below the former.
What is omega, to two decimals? 0.33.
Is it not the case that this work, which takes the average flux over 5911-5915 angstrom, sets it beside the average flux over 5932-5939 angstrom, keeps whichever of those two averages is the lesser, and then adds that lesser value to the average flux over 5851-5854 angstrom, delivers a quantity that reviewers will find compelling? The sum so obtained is 12.4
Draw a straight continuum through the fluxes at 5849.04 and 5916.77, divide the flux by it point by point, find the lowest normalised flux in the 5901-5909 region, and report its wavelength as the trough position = 5901.81 angstrom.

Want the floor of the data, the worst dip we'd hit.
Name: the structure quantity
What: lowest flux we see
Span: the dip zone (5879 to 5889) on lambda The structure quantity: 5.073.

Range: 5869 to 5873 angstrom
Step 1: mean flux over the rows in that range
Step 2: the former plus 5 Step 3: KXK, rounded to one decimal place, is 11.5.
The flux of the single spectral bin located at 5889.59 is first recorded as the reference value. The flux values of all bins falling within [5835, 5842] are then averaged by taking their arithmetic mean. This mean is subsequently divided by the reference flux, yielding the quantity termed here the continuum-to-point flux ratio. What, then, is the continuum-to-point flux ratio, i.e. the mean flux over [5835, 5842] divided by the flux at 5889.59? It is 1.32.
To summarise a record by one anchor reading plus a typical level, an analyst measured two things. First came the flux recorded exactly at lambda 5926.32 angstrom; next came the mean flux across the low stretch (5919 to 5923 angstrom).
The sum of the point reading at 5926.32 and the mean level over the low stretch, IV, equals 12.1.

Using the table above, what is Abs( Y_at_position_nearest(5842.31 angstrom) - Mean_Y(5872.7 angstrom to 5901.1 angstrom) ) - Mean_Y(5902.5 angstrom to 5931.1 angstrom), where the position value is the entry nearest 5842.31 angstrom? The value -5.01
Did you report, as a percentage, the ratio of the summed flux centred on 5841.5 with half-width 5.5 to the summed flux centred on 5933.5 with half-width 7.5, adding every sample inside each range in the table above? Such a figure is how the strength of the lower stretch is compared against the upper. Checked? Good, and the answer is 77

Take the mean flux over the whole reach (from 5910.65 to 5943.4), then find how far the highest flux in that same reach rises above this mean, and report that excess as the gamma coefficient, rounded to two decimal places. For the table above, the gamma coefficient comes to 0.14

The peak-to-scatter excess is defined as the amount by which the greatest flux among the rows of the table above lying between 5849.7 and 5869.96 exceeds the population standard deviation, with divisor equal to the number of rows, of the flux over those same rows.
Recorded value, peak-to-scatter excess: 6.4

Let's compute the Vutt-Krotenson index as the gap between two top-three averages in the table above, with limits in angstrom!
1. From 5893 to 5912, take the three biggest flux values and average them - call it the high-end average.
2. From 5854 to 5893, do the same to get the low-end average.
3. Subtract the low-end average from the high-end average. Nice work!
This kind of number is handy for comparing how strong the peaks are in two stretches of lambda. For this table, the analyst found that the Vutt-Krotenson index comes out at -0.31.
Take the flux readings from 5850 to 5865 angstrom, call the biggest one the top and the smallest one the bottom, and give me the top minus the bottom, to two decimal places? 0.29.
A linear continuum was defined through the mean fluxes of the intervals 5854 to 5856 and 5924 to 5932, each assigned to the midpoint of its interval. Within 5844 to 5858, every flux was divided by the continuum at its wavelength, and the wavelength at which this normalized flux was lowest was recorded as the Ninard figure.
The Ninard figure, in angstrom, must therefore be 5853.09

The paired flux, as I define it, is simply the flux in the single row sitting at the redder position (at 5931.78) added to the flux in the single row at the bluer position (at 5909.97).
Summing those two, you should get 12.4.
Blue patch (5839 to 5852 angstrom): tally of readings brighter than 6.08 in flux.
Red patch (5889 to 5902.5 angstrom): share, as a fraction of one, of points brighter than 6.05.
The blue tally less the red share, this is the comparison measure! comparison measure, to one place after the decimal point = 10.0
